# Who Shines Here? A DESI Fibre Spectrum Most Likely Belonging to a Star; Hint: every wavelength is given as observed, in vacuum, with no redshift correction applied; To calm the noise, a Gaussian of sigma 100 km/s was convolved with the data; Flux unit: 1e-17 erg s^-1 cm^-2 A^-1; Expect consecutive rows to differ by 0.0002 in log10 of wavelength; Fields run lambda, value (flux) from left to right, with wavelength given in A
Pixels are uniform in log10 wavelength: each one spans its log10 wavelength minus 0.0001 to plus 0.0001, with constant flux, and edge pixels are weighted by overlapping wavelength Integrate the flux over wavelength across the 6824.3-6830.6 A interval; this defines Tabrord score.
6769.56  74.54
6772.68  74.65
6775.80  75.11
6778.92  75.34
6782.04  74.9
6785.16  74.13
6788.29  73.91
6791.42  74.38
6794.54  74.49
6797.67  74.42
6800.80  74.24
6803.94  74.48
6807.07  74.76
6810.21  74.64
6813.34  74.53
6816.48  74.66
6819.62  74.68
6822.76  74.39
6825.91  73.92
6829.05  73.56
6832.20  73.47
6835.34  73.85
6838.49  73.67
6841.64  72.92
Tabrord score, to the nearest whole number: 464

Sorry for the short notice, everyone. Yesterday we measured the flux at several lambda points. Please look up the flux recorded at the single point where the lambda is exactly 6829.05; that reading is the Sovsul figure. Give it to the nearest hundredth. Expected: 73.56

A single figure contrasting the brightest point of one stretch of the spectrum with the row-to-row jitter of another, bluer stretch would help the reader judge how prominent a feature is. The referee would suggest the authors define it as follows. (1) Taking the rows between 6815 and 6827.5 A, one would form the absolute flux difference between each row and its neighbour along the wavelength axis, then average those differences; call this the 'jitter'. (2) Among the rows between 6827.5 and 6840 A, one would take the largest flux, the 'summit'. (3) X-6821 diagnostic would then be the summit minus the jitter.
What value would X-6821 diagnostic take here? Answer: 73.6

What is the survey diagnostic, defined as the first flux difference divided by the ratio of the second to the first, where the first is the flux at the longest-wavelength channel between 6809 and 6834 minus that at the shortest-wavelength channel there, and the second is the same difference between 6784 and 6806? 3.9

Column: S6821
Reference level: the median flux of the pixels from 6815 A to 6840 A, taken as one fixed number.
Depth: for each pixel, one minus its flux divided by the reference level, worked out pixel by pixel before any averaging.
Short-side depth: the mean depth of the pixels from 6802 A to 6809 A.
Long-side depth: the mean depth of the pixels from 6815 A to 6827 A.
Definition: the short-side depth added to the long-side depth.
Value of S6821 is -0.017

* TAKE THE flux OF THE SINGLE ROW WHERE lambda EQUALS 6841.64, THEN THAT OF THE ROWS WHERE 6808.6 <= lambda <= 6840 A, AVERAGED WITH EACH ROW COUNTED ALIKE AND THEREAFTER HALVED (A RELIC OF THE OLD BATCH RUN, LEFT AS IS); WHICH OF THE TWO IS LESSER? 37.1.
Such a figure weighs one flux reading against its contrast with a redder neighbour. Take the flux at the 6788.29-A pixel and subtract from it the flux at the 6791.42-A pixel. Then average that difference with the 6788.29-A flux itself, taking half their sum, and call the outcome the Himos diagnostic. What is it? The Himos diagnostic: 36.7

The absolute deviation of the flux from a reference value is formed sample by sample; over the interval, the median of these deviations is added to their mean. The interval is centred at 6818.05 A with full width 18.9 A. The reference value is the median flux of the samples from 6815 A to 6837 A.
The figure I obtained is 1.2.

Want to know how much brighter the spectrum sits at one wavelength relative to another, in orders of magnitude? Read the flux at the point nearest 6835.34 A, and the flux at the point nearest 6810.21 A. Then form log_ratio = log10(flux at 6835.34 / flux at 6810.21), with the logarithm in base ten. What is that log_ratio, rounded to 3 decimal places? -0.005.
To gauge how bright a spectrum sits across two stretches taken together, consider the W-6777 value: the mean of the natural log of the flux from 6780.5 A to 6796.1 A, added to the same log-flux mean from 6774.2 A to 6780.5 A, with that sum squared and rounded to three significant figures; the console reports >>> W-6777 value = 74.5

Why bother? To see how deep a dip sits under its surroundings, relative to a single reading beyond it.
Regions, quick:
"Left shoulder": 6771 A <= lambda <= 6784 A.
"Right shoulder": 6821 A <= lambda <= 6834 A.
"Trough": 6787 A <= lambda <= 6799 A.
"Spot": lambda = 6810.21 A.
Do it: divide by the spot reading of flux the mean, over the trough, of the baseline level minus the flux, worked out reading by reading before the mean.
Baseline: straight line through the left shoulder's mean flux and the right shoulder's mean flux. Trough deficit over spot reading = 0.0045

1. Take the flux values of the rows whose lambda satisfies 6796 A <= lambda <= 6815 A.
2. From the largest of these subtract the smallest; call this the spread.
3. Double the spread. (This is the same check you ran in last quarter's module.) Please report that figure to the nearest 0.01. 1.04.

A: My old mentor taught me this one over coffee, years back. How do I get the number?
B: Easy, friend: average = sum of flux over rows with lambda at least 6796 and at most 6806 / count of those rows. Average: 74.38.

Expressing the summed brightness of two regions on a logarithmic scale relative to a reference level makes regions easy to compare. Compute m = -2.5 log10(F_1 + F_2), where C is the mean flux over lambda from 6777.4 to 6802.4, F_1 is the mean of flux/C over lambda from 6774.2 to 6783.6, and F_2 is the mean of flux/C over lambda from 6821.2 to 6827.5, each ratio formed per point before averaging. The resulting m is -0.7549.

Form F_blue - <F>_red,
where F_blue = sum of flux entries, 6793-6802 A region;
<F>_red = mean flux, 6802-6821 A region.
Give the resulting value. 149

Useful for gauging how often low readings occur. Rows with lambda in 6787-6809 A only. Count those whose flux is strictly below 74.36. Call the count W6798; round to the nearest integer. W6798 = 2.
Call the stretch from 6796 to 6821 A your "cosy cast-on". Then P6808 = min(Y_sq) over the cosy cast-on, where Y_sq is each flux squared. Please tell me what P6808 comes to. 5512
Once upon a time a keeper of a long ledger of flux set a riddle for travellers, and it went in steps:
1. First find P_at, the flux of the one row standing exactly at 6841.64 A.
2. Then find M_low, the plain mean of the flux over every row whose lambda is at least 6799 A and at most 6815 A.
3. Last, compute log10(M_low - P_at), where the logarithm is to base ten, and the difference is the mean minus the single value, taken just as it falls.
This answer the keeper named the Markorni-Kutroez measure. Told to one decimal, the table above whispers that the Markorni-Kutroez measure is 0.2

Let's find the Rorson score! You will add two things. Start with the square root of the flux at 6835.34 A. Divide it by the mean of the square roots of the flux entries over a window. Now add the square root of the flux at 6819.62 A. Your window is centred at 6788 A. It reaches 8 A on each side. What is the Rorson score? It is 9.64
